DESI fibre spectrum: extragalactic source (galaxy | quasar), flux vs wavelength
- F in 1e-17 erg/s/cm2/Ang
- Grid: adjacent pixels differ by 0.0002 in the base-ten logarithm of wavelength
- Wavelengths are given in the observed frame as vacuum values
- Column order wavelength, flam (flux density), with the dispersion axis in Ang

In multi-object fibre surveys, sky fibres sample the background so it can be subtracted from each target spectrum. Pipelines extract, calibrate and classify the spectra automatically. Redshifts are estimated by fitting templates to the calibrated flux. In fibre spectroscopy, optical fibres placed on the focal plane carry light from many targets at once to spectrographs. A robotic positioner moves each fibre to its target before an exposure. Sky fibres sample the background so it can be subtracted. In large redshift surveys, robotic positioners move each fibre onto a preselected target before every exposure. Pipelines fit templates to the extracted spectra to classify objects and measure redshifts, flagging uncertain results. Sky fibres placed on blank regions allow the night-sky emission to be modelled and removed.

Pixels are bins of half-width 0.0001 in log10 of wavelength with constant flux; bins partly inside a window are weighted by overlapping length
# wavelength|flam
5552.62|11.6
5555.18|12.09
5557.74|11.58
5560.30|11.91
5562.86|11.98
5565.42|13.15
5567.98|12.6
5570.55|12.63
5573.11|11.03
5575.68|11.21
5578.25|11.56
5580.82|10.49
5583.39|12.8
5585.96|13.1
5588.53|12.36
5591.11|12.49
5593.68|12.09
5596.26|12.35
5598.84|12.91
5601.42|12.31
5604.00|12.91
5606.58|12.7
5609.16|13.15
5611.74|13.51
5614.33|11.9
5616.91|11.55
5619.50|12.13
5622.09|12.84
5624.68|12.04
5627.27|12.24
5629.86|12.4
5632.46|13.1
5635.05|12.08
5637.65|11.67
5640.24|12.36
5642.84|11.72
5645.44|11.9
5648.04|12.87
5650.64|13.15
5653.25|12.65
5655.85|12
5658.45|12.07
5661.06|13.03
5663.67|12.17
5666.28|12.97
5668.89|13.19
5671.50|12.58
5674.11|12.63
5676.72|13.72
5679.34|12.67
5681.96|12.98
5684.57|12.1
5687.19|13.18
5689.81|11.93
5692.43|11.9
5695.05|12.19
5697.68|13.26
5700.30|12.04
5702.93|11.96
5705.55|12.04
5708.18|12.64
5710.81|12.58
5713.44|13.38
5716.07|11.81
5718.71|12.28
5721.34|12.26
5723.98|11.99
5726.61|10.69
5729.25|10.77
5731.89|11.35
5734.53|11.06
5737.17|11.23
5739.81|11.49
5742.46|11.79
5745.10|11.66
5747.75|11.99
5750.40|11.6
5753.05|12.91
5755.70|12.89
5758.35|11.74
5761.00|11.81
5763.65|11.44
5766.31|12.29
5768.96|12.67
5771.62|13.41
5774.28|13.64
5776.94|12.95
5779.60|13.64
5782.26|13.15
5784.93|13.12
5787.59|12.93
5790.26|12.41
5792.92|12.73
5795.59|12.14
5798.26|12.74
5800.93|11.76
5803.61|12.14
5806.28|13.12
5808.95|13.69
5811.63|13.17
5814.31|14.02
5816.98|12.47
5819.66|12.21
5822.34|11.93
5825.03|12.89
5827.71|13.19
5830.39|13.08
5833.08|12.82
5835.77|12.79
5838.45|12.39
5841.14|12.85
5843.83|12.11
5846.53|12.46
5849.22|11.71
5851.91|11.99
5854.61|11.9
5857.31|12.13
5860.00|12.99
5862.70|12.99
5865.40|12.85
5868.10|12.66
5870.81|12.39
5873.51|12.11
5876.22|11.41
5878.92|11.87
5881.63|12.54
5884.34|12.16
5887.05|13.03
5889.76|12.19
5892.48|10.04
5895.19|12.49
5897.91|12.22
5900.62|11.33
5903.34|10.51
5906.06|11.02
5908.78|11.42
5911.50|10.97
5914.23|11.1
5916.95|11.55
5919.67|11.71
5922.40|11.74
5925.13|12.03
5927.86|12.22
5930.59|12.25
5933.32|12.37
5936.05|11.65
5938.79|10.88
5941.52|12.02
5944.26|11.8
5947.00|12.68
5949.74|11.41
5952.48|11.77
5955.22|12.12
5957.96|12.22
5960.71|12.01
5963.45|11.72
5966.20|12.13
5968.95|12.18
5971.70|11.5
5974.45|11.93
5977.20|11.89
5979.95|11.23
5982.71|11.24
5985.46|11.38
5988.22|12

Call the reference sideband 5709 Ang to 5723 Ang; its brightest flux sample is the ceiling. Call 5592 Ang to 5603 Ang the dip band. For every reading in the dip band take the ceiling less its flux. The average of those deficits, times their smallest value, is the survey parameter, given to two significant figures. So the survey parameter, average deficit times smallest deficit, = 0.45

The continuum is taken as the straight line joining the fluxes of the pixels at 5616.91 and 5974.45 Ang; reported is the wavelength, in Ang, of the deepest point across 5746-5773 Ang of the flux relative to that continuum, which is 5763.65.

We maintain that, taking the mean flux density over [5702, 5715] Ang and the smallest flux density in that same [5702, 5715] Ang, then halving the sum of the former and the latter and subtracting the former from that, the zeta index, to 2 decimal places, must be -0.28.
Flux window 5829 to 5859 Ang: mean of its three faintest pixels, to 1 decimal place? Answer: 11.9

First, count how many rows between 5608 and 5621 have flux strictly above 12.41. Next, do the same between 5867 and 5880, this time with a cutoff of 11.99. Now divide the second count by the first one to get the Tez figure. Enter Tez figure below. 1.5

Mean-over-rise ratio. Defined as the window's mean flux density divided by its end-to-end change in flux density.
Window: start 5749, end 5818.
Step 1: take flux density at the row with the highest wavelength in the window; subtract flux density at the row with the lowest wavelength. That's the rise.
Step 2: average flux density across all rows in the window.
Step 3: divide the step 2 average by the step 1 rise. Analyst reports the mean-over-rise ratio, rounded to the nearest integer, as 15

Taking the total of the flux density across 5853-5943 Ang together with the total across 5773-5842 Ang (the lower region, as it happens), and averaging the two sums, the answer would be 363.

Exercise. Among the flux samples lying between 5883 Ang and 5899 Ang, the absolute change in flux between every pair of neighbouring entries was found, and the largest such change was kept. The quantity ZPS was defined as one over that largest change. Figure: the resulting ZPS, 0.41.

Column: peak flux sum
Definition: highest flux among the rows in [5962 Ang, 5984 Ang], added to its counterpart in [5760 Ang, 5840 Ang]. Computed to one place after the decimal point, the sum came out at 26.2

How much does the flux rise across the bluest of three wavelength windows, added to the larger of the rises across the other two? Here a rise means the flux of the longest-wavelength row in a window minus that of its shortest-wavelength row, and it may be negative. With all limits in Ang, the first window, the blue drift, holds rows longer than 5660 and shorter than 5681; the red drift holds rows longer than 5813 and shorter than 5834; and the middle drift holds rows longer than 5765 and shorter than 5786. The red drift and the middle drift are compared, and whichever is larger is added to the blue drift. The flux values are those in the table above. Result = 0.5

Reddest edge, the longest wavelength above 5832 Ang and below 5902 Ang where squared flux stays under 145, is 5900.62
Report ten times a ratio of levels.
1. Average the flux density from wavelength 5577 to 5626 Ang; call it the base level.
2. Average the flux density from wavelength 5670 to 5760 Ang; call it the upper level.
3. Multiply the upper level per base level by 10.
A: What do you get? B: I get 9.8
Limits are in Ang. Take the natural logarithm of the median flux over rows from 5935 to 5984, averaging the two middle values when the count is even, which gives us 2.47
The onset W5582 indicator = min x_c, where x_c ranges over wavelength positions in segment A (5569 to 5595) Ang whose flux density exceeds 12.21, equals 5570.55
